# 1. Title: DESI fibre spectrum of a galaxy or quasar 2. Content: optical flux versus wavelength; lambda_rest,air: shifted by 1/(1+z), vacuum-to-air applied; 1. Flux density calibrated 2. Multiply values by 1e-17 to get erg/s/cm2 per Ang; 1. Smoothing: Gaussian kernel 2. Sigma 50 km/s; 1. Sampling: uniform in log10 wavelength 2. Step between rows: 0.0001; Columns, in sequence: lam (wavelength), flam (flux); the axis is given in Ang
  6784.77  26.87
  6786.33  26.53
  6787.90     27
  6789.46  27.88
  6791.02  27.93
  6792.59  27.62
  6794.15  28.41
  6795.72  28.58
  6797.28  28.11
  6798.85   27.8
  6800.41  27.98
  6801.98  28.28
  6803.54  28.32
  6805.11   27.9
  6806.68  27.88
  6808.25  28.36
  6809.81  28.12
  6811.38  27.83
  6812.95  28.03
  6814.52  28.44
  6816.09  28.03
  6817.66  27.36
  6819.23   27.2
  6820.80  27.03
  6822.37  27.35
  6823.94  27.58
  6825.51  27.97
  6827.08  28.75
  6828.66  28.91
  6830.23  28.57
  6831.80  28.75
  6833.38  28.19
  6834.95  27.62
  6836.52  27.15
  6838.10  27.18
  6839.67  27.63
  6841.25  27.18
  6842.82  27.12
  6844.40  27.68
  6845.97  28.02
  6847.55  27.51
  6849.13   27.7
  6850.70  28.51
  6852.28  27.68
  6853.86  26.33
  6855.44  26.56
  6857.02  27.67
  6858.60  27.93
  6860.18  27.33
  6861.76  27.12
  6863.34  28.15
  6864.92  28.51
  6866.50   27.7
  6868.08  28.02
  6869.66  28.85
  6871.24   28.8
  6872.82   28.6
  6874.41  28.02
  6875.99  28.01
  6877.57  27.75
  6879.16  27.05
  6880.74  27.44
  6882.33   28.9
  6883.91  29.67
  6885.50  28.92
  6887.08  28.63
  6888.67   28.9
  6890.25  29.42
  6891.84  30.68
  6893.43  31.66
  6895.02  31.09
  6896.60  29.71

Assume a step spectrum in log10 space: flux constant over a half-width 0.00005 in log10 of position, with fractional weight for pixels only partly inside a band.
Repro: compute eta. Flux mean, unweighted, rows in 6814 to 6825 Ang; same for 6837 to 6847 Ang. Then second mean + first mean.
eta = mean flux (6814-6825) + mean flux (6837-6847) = 55.0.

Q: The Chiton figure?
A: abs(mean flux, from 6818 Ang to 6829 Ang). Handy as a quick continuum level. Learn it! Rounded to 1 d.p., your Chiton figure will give 27.8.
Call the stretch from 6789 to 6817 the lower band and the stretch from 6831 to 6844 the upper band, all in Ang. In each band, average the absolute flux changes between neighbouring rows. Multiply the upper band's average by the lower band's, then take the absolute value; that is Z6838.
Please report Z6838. 0.11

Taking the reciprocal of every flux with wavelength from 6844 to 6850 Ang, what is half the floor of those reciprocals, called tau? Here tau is 0.0178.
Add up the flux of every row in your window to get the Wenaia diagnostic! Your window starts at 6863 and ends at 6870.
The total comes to 141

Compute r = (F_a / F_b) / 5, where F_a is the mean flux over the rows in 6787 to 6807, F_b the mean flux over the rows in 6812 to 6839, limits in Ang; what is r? 0.201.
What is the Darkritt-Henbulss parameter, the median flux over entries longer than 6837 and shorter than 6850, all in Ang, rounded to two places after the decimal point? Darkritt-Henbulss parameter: 27.57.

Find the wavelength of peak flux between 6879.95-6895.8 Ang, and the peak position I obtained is 6893.43 Ang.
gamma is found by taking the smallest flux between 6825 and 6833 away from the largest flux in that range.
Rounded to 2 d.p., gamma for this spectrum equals 0.94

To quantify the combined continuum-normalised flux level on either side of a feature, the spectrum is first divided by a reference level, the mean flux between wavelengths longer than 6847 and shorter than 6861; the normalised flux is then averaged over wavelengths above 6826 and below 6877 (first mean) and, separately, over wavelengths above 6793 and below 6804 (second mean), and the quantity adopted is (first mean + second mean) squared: 4.17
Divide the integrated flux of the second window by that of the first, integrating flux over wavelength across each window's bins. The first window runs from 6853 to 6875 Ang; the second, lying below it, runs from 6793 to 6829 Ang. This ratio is 1.6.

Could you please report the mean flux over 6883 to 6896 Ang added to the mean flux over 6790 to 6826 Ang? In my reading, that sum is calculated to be 57.8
